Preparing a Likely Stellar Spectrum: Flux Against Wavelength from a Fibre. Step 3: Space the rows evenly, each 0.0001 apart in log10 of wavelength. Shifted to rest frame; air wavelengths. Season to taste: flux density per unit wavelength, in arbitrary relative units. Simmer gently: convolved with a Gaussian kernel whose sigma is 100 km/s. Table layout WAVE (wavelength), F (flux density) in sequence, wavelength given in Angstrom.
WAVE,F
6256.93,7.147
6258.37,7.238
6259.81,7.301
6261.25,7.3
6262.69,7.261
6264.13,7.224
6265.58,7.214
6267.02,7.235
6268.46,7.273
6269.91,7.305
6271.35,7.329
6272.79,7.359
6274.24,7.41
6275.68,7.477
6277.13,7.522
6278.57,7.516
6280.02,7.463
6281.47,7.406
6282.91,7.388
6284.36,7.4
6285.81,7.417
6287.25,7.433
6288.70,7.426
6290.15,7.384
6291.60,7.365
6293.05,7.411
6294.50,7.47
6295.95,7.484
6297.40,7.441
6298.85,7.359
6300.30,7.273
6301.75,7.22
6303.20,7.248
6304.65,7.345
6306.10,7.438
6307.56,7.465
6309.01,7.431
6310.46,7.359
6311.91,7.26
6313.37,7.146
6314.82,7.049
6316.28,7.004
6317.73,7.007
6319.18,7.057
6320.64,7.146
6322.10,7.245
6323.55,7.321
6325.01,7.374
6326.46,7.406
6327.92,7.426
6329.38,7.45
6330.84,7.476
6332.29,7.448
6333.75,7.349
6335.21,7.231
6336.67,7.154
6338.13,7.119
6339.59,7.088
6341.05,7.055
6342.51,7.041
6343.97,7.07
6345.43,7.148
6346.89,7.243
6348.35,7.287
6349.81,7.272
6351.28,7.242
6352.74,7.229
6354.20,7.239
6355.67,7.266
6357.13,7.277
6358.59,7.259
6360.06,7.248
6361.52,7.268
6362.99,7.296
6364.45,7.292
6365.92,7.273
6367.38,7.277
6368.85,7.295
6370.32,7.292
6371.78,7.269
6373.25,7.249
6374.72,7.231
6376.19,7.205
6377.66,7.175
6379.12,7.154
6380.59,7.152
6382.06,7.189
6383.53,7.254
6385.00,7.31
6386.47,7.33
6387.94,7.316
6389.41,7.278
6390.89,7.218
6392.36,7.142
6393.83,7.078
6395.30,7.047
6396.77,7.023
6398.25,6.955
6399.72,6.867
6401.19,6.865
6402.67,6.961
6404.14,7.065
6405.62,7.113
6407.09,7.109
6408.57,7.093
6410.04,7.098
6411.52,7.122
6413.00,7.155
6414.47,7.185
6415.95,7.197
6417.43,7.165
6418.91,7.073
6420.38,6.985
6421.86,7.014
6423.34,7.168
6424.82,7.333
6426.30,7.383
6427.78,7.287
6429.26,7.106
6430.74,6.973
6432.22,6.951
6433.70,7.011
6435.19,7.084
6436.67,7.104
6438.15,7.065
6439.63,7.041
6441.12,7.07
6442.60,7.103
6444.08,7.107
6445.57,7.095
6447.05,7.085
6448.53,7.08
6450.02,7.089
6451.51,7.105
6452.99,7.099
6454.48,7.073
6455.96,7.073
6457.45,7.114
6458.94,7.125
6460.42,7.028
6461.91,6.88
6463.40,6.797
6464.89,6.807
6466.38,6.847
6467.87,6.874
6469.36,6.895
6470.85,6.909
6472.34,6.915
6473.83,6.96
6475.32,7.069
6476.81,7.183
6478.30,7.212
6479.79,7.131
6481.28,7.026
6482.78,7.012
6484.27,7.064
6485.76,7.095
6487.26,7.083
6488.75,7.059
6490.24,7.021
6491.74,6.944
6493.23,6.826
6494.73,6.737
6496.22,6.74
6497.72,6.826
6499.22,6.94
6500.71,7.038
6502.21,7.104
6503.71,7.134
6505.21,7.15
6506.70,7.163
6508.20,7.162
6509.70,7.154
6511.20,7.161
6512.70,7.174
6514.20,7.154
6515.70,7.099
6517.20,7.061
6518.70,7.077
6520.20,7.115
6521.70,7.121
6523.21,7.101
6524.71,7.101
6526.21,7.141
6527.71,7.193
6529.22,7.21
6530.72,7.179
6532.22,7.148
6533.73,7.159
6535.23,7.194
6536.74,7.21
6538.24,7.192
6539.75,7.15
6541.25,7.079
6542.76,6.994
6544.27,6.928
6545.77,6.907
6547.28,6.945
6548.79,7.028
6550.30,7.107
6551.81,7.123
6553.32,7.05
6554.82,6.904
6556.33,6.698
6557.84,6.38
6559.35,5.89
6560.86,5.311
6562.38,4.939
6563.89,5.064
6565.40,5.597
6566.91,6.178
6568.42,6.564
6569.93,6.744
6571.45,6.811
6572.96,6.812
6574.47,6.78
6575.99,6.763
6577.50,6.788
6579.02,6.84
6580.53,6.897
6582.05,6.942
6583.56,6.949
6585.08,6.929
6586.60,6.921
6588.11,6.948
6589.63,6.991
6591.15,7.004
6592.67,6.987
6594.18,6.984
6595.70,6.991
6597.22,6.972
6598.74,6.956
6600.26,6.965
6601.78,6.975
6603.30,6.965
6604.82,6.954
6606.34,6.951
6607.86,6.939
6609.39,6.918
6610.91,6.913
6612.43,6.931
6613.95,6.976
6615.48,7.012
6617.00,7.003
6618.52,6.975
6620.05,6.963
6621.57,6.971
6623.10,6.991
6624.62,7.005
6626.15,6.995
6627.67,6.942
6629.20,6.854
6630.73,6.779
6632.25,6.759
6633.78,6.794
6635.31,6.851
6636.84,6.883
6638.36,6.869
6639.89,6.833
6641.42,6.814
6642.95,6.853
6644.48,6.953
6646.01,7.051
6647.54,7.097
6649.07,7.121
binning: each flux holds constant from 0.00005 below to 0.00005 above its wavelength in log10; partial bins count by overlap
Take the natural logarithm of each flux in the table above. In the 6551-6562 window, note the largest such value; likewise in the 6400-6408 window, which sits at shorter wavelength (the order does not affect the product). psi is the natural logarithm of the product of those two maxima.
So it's 1.35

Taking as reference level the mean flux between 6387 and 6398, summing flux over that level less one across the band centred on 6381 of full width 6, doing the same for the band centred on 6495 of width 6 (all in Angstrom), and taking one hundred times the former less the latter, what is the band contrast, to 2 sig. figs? 23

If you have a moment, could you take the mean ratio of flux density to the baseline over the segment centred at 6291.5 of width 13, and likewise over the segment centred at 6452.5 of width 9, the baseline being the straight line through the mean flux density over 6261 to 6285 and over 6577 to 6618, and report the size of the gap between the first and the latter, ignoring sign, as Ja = 0.019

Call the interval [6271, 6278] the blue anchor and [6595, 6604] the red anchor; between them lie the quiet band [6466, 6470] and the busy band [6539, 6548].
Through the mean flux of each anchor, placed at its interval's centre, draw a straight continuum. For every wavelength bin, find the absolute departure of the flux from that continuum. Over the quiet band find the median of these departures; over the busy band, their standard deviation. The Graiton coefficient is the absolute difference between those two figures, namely 0.24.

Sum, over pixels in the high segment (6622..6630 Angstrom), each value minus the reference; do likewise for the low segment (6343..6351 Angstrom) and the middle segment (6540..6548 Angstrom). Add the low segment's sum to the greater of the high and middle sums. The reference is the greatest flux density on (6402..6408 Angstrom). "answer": -0.3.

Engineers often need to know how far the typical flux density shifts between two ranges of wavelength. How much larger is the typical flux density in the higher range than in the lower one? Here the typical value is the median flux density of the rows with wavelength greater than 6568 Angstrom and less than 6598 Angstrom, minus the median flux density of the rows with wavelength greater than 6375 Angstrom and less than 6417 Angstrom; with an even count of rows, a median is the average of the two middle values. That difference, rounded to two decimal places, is -0.22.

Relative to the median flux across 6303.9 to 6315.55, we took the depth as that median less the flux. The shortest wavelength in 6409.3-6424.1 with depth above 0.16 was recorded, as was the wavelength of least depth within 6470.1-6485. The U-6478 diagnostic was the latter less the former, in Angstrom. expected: 68.3 Angstrom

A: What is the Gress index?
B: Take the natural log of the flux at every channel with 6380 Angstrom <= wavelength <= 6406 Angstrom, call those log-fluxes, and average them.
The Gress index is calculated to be 1.96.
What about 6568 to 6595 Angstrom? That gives 1.93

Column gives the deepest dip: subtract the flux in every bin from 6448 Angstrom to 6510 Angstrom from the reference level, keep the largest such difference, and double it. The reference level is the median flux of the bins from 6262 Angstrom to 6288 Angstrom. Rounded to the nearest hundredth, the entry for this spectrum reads 1.31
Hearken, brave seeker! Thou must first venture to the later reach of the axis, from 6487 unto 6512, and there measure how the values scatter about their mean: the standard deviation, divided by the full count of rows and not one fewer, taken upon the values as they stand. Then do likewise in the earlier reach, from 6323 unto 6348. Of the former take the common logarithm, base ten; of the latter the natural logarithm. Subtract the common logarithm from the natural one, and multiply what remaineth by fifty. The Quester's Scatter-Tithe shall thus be -53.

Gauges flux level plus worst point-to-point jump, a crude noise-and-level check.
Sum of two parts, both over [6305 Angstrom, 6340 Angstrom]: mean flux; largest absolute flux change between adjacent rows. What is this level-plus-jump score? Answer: 7.39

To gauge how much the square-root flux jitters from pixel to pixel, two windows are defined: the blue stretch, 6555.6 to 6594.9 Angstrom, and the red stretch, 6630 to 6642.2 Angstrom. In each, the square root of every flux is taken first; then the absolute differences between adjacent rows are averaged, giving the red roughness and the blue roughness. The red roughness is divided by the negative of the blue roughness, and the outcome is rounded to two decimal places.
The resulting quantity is -0.18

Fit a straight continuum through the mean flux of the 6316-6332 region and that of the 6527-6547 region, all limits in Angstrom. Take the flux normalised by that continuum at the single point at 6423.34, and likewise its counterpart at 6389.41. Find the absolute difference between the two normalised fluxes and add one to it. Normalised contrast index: 1.01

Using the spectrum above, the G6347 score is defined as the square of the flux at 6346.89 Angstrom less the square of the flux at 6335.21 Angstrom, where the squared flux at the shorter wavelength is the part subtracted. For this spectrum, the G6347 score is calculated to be 0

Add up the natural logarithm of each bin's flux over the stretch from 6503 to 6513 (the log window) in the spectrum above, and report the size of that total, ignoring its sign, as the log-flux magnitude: 13.8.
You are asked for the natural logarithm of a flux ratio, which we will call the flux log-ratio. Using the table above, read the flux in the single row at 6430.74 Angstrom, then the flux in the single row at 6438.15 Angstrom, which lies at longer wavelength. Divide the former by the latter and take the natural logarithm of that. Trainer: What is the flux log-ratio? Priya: -0.013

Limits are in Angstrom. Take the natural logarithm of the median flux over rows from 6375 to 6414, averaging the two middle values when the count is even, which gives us 1.96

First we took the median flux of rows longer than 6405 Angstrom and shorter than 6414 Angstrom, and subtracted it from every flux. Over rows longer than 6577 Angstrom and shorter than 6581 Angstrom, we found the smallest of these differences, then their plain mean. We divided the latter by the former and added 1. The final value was 1.8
